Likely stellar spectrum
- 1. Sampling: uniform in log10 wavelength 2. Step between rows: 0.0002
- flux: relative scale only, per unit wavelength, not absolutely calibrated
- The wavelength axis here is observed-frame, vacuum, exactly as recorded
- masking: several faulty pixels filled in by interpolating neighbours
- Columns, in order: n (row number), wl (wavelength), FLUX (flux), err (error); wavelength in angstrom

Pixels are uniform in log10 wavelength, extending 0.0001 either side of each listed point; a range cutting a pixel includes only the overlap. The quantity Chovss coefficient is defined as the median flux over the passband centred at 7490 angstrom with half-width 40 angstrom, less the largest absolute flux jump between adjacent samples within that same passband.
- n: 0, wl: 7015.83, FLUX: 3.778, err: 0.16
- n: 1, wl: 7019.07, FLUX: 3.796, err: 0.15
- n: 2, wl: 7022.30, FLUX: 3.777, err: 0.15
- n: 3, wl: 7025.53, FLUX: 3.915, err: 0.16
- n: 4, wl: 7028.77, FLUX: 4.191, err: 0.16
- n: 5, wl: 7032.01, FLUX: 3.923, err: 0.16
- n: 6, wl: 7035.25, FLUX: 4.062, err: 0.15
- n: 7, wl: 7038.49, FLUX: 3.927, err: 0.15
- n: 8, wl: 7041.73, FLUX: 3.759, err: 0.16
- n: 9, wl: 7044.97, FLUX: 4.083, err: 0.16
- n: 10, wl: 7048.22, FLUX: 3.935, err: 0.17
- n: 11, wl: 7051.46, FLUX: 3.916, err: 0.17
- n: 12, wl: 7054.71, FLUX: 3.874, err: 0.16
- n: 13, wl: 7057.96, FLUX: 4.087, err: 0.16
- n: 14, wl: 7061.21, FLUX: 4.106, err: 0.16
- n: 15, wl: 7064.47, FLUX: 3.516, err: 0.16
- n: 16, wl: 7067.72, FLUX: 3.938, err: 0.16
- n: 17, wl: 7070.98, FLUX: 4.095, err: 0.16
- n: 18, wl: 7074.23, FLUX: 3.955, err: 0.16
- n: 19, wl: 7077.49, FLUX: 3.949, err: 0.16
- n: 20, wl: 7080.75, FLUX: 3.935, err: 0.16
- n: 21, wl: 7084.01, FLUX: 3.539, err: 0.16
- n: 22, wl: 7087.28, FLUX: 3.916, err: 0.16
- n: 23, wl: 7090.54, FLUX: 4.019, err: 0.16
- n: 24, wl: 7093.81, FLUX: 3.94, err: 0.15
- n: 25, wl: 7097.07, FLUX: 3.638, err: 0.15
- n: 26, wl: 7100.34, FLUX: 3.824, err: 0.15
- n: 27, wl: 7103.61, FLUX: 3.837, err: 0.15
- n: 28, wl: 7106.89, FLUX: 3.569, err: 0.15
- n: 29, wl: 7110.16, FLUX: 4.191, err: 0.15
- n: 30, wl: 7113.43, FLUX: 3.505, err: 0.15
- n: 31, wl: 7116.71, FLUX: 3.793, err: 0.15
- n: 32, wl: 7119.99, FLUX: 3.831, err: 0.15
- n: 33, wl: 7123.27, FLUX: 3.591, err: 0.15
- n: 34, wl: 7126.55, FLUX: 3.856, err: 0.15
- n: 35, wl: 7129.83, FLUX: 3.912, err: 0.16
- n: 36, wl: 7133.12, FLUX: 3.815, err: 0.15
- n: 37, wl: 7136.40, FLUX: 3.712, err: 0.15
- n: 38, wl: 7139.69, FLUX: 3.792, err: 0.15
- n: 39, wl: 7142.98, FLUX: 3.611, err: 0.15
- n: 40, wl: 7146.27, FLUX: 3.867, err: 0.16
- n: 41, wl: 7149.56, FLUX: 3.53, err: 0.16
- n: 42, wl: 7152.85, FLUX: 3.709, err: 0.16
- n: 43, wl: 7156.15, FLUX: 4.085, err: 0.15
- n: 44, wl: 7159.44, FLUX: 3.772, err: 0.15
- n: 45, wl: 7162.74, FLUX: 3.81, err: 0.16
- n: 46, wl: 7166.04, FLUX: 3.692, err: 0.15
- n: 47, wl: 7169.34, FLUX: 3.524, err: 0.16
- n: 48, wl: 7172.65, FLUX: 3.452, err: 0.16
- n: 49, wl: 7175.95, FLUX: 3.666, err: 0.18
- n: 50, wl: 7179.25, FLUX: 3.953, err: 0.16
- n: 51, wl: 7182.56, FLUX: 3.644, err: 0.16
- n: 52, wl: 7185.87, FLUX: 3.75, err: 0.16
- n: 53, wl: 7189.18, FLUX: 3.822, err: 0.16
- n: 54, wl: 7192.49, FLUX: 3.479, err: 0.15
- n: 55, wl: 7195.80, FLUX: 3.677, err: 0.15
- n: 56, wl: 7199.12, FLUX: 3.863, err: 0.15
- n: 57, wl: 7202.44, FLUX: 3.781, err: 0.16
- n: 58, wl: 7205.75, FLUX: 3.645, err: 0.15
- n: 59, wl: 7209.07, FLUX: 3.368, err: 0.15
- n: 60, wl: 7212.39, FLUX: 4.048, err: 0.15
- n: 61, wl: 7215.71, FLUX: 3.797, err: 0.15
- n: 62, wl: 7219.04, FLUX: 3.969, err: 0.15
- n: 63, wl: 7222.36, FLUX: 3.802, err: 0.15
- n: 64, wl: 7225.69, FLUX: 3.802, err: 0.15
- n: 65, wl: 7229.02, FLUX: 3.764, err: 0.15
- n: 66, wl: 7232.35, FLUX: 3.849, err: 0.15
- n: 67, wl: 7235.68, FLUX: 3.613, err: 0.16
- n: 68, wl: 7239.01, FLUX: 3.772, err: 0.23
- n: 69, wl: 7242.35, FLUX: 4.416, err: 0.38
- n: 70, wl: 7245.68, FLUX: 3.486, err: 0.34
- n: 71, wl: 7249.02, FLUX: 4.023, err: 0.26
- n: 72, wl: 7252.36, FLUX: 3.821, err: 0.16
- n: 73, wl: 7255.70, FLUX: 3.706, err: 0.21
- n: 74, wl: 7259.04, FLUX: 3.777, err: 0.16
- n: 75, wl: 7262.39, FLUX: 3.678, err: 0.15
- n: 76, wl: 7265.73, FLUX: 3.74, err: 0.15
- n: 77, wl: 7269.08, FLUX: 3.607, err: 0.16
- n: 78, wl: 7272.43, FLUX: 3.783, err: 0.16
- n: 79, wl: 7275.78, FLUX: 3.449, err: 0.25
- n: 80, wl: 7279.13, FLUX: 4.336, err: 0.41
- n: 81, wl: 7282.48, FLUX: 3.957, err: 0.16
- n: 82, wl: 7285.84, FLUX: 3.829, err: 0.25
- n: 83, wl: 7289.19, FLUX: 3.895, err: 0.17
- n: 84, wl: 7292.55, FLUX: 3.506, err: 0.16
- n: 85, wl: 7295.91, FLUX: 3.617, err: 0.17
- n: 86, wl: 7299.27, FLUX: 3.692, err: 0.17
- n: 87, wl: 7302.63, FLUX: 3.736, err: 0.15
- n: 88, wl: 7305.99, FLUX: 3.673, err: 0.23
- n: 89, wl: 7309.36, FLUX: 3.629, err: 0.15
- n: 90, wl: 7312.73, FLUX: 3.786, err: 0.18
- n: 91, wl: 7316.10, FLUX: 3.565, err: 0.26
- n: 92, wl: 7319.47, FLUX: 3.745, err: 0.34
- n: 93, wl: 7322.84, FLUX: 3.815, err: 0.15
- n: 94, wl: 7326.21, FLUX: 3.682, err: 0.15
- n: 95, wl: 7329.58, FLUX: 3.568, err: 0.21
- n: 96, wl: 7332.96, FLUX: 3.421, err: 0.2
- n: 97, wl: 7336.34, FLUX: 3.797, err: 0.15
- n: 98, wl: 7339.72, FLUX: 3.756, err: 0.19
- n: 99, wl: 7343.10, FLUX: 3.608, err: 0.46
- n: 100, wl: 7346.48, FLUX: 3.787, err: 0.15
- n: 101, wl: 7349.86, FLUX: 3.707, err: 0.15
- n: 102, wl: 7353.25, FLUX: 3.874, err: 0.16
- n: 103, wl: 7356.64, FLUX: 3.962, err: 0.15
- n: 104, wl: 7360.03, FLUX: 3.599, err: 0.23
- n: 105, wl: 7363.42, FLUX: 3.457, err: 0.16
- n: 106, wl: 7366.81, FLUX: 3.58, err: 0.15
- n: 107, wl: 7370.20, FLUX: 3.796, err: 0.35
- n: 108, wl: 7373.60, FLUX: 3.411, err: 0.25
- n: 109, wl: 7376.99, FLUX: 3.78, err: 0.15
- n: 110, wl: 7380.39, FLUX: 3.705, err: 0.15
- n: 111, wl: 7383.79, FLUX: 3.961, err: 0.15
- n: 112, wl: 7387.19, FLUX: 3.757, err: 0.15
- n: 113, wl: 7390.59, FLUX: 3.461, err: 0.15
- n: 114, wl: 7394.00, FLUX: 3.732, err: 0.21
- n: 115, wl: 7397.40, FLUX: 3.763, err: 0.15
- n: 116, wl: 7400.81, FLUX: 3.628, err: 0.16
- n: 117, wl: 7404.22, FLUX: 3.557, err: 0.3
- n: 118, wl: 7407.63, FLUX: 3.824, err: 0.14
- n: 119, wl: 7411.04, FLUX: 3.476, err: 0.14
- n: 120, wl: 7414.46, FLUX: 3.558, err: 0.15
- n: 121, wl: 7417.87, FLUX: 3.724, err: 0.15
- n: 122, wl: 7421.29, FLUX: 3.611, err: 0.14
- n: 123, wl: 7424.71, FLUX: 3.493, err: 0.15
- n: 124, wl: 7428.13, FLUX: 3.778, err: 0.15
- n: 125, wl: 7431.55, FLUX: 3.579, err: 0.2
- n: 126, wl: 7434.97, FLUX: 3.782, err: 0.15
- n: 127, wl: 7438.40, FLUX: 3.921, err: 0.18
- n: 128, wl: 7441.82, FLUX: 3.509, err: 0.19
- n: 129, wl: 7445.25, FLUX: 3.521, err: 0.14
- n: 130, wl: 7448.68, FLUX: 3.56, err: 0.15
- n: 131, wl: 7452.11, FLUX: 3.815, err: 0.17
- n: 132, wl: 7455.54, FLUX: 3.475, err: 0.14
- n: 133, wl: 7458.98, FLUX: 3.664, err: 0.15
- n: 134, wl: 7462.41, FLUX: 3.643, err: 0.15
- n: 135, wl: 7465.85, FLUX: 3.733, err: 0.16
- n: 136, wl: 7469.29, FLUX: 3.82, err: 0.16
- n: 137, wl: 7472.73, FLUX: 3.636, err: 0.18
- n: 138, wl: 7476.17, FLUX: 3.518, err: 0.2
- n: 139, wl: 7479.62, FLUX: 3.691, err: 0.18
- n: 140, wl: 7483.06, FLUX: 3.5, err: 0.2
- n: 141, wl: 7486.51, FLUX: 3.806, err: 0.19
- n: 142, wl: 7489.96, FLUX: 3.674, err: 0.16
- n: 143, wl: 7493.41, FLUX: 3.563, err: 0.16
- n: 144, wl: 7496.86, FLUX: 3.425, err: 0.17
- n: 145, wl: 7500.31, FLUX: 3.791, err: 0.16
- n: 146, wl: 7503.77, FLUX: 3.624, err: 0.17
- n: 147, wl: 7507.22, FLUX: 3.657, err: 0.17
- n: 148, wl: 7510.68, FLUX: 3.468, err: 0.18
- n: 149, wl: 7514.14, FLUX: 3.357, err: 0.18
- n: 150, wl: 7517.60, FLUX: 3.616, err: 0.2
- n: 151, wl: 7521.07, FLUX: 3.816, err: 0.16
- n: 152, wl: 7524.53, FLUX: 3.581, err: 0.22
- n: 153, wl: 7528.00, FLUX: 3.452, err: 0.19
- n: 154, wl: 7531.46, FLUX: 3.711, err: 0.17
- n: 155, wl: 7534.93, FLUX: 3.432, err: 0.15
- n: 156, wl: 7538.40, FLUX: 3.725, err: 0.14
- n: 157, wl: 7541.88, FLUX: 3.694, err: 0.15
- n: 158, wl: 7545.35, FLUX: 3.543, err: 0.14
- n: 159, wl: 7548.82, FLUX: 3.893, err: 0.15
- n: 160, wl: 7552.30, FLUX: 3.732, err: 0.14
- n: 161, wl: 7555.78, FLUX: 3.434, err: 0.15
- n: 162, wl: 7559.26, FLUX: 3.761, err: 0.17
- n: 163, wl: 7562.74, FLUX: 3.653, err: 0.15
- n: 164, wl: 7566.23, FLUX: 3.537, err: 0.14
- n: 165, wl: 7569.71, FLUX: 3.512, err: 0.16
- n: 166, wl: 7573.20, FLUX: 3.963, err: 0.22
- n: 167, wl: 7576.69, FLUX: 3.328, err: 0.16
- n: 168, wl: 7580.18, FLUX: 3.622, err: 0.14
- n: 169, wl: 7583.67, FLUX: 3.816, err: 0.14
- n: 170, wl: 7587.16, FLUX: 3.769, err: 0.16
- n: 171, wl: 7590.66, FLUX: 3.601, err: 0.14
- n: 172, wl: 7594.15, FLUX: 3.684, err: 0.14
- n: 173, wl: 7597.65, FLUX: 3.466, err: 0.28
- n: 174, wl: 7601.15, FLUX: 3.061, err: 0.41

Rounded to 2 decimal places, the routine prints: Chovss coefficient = 3.27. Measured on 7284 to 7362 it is 3.32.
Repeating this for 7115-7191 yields 3.40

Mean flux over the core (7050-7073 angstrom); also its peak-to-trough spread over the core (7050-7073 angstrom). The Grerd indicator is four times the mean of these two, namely 9.0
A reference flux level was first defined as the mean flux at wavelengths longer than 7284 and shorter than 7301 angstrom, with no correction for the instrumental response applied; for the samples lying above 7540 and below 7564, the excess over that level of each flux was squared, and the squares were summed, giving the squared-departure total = 0.14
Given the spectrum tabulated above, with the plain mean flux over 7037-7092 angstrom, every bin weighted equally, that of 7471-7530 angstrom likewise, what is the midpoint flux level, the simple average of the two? 3.76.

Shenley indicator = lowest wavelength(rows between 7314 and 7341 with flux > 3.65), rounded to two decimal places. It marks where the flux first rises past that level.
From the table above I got 7319.47 angstrom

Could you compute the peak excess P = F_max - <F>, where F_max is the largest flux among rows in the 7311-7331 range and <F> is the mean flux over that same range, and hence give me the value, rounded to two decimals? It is 0.12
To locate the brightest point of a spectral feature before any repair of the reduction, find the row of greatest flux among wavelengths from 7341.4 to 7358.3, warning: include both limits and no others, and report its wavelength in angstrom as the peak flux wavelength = 7356.64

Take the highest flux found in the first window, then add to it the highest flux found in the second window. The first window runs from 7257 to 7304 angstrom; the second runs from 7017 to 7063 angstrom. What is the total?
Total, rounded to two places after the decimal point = 8.53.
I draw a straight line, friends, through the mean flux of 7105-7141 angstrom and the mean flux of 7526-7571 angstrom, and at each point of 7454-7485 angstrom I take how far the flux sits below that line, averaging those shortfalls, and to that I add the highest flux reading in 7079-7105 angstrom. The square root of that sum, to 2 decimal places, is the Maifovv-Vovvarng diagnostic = 2.01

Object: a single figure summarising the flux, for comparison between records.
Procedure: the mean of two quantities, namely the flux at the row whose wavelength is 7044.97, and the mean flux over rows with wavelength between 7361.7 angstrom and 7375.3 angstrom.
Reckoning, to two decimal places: 3.82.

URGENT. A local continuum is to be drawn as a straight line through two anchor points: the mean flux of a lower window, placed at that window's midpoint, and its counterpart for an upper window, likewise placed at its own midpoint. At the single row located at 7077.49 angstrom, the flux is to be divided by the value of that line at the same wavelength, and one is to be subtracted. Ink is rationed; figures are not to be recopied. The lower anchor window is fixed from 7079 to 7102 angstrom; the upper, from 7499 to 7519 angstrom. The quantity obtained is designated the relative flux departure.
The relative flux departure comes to 0.029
